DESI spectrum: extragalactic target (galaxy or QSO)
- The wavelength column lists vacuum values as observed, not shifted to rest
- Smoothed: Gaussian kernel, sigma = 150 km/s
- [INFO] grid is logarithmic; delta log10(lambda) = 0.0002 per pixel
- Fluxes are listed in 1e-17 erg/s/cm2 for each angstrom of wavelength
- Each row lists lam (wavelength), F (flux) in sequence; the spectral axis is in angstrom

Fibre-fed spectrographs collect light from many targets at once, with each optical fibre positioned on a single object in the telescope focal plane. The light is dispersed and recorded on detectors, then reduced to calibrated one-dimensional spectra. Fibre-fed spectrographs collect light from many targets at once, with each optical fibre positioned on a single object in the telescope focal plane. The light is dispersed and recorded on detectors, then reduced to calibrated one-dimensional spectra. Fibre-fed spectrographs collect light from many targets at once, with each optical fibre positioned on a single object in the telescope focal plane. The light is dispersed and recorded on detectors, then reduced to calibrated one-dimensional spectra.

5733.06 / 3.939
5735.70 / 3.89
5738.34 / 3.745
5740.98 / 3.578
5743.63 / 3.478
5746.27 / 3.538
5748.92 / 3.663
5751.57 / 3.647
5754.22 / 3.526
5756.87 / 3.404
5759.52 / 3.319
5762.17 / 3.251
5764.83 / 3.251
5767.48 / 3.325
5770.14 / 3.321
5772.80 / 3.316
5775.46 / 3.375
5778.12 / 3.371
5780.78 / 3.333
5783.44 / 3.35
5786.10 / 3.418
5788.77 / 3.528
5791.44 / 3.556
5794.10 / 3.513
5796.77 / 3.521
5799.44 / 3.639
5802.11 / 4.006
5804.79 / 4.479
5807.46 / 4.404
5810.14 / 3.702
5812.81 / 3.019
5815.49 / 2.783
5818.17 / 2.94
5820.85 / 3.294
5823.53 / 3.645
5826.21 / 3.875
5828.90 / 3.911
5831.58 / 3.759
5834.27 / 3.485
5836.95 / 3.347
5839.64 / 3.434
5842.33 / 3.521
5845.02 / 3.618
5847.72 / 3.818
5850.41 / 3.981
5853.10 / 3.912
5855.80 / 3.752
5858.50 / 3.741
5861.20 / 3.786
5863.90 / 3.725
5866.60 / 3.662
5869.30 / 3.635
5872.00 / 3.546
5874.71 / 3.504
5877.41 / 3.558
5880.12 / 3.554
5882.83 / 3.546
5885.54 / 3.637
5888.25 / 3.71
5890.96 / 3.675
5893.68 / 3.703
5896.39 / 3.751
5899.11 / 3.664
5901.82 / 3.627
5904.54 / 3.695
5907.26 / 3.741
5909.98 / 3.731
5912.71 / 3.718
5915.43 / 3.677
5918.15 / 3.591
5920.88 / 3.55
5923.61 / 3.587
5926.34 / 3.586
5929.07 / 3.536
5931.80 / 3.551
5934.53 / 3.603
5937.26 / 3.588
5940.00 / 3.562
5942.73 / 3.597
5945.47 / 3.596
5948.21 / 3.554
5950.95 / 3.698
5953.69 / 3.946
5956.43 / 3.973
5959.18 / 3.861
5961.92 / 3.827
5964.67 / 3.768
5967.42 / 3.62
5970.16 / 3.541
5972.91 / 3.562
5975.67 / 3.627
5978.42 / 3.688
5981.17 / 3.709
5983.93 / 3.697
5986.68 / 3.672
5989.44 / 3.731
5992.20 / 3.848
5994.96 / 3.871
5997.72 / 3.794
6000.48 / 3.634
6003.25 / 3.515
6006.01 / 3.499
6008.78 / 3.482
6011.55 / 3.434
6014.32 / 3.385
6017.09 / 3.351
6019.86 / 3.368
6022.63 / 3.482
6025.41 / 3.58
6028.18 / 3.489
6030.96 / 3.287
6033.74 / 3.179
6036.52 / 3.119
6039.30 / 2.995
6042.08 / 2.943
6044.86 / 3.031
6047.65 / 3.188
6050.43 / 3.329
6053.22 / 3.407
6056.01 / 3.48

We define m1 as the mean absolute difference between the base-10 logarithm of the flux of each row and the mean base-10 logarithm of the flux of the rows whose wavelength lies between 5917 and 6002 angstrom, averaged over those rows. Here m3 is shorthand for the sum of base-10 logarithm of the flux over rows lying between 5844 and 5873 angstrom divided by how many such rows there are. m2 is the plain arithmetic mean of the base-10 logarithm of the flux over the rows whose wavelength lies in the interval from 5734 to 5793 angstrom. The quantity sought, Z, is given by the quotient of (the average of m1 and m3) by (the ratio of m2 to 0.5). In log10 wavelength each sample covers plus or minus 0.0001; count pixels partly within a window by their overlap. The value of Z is 0.271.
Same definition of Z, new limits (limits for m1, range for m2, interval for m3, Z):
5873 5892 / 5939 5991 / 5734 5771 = 0.243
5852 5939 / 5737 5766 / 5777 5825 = 0.255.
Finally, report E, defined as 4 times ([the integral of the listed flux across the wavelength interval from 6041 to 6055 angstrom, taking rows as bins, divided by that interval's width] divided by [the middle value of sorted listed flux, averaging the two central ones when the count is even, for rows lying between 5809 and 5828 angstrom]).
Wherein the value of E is 3.88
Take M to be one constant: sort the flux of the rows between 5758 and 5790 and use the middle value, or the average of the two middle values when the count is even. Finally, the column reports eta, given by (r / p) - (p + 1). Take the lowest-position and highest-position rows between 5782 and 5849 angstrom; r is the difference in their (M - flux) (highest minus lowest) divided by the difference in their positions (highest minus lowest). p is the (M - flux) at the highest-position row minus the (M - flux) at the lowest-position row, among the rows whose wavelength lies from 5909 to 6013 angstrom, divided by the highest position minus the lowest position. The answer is -3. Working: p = 0.003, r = -0.007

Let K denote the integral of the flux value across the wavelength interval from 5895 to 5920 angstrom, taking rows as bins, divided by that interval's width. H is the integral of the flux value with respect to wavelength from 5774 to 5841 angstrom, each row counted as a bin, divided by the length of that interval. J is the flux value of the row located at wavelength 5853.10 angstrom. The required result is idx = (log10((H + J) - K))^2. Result 0.33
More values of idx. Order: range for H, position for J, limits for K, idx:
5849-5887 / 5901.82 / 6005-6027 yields 0.34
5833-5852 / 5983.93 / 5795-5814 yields 0.29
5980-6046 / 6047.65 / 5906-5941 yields 0.23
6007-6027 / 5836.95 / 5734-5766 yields 0.26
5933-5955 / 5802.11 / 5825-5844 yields 0.37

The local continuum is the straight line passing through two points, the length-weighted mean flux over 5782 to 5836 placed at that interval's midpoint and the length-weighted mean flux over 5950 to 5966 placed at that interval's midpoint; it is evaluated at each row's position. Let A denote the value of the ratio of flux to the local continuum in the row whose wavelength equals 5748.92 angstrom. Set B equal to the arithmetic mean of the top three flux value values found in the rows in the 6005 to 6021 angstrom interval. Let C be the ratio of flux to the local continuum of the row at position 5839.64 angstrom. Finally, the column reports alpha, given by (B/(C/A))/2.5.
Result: 1.55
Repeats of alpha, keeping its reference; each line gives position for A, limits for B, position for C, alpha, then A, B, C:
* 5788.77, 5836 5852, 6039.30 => 2.01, 0.99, 3.81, 0.75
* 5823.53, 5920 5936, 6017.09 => 1.71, 1.01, 3.59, 0.85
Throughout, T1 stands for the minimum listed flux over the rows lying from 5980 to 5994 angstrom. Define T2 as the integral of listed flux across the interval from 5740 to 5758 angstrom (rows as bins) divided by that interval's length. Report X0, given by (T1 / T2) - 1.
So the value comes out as 0.035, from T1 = 3.672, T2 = 3.55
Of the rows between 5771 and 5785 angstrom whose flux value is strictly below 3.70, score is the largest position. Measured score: 5783.44 angstrom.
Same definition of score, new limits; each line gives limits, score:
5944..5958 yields 5950.95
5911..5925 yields 5923.61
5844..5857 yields 5845.02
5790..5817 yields 5815.49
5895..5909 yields 5904.54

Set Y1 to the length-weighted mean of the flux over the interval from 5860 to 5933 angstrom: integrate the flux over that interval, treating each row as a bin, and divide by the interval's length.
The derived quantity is 3.64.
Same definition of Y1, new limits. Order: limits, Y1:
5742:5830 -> 3.51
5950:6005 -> 3.73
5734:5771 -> 3.50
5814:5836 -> 3.46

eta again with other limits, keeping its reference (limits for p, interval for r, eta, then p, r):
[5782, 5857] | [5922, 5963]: 0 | -0.006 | -0.006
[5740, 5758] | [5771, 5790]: -2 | 0.011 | -0.013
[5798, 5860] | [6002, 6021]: -6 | -0.002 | 0.009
